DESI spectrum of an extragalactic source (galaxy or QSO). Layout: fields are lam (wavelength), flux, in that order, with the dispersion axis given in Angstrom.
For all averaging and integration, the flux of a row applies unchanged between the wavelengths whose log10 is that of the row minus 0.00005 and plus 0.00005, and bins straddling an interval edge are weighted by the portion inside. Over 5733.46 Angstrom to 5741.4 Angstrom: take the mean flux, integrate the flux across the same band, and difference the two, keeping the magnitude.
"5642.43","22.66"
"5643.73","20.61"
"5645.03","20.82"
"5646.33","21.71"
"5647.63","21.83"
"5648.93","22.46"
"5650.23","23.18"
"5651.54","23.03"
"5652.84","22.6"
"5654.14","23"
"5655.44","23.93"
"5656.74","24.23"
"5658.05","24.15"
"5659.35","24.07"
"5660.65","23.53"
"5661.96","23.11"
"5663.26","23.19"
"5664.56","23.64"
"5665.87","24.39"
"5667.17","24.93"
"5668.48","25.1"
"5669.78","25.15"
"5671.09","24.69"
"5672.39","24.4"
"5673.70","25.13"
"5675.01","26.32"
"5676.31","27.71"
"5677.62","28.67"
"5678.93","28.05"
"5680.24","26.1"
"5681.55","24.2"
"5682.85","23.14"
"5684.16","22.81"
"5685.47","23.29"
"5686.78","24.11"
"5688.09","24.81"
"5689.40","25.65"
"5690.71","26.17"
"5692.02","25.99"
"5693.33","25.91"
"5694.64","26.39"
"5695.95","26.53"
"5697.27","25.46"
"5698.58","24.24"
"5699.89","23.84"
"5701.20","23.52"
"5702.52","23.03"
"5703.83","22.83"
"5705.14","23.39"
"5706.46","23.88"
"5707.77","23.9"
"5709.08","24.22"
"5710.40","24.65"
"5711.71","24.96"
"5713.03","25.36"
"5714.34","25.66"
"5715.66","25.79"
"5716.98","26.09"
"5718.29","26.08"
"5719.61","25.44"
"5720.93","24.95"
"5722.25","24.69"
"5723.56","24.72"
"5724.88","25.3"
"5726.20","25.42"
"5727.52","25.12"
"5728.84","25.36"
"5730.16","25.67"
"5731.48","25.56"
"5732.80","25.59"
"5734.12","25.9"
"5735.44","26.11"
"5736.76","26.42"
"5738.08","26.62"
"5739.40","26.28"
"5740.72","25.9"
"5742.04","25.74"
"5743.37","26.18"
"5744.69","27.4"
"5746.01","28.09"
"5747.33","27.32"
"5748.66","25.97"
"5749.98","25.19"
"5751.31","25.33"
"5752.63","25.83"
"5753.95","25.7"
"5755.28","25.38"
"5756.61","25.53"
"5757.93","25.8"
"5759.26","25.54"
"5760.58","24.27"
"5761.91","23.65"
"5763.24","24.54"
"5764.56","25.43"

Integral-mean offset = 182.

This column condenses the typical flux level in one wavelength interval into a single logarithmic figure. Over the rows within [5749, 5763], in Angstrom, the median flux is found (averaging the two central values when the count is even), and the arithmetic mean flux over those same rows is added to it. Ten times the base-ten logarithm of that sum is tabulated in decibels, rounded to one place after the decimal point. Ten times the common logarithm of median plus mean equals 17.0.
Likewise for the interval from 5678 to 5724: 17.0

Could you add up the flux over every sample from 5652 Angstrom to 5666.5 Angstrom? 260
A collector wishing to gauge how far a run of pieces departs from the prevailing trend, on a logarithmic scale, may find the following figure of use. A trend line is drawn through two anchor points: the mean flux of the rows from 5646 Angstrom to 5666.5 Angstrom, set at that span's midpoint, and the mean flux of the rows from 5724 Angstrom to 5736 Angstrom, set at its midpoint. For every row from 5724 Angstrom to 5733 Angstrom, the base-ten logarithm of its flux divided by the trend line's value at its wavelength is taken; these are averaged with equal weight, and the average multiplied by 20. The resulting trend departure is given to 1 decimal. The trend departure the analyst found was 0.0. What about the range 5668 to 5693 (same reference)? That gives 0.5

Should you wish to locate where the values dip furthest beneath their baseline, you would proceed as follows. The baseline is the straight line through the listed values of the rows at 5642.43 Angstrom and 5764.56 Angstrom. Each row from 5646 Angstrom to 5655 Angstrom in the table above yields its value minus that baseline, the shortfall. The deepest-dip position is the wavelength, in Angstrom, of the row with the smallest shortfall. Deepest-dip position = 5646.33 Angstrom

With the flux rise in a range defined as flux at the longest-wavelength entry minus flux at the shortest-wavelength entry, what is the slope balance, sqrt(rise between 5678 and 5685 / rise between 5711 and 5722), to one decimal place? 22.9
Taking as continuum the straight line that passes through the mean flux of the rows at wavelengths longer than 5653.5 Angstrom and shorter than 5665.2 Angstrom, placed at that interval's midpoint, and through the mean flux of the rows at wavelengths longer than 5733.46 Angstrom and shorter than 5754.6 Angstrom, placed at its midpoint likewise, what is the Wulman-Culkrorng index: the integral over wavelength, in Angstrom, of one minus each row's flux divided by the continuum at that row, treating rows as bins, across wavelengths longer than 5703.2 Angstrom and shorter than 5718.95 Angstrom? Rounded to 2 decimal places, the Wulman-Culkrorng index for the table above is 0.32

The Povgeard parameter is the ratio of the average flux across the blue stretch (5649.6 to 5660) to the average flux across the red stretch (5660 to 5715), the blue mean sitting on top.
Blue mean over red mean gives 0.95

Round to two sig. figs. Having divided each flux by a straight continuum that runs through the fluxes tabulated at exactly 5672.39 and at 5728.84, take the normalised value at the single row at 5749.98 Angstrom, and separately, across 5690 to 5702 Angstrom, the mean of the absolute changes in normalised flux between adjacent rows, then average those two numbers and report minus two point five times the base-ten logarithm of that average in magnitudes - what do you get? 0.75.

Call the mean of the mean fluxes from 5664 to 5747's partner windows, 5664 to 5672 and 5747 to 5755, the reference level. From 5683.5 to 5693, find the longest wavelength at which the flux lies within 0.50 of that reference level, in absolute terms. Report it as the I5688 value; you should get 5689.40 Angstrom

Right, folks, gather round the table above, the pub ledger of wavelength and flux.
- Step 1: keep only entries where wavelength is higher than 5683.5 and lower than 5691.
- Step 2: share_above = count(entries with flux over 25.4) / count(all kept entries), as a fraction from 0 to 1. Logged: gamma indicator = 0.3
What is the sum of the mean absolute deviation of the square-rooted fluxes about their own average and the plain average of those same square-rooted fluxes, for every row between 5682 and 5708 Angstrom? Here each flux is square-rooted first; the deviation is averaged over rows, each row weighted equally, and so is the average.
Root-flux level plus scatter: 5.06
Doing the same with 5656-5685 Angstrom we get 5.10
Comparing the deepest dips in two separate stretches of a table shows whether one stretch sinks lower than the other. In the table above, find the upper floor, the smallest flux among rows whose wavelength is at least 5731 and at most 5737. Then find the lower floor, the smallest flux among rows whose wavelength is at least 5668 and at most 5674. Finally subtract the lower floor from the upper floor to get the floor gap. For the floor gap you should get 1.2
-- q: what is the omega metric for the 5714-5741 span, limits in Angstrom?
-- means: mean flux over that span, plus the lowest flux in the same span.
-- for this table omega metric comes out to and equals 50.3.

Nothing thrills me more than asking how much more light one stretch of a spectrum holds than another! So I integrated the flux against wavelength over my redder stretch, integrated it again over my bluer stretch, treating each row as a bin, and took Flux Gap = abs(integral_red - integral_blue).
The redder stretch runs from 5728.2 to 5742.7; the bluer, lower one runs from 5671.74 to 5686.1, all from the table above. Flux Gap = 11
